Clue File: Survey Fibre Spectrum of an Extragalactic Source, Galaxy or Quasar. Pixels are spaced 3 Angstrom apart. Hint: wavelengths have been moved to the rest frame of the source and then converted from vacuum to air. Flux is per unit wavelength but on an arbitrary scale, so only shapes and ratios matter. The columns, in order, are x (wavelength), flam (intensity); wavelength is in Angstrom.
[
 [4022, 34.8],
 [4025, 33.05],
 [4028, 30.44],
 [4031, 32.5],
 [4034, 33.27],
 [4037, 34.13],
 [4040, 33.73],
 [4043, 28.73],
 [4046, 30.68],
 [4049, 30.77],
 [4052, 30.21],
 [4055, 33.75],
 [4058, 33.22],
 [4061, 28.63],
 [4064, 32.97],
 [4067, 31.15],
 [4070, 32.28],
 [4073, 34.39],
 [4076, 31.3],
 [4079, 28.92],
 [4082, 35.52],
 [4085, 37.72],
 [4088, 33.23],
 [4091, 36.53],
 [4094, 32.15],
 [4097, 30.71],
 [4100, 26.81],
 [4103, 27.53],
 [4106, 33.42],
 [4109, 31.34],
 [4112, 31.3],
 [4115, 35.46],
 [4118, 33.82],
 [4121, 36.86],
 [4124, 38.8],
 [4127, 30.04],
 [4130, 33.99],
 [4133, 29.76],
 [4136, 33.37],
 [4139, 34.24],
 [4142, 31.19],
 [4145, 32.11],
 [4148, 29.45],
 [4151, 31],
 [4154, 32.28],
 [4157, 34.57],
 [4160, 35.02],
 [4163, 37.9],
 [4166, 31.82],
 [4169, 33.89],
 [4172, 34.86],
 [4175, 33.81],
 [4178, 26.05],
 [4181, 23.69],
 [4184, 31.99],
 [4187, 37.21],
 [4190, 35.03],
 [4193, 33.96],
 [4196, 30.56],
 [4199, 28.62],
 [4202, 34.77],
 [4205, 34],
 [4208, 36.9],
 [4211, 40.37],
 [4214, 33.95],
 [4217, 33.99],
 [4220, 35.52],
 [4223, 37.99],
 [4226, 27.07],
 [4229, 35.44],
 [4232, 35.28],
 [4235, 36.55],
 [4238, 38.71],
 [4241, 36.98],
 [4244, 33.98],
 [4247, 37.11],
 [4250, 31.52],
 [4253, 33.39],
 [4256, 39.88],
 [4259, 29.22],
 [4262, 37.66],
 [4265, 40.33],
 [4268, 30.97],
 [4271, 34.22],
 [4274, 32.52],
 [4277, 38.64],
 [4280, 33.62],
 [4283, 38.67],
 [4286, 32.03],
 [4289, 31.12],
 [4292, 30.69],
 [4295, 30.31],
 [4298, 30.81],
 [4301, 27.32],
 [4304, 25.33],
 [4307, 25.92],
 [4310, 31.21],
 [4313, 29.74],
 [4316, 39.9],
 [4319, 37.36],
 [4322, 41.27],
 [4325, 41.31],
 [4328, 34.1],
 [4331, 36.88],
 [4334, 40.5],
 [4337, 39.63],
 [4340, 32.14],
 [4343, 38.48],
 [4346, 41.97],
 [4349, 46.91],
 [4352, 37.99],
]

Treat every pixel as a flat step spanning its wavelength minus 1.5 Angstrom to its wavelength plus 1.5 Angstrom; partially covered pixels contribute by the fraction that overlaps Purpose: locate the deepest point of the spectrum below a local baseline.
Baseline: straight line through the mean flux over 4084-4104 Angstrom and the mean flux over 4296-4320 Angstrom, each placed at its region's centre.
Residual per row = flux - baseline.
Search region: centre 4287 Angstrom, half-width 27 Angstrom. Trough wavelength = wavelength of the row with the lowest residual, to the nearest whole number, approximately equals 4304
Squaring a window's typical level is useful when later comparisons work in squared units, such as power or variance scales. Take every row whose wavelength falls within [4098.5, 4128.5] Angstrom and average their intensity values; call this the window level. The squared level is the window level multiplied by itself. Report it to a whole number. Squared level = 1059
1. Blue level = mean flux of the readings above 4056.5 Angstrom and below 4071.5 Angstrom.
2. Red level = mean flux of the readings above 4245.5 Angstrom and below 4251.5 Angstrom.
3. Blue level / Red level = 0.92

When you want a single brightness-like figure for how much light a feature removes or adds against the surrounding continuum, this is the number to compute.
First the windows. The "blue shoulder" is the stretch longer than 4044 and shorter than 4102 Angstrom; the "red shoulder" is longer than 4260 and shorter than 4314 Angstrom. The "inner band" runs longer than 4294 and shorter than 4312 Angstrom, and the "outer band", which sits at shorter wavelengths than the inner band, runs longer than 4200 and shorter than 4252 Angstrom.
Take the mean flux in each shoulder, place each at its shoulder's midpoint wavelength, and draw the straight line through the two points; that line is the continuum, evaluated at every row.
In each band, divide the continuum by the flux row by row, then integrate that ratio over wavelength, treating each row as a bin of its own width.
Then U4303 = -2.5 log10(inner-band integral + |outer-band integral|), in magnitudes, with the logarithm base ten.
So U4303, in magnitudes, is -4.6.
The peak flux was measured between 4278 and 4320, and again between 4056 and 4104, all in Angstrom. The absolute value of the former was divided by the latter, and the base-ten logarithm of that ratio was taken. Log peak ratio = 0.024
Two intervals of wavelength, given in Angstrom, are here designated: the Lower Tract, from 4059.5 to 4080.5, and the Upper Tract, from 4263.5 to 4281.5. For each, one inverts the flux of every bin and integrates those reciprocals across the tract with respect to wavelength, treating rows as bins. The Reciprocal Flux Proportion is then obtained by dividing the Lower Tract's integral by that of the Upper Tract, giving 1.3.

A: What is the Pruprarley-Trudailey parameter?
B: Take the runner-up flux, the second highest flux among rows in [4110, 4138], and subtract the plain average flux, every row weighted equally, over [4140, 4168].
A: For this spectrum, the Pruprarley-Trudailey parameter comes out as 4.0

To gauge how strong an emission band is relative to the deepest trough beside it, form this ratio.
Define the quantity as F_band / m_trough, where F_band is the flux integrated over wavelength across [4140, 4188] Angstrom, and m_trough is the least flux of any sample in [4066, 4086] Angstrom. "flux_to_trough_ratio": 54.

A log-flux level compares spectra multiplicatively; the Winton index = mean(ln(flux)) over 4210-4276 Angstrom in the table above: 3.55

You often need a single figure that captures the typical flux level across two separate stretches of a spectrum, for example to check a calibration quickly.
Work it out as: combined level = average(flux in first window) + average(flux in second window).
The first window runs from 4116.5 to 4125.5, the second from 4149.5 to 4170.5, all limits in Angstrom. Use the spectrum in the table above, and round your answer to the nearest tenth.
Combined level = 70.3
